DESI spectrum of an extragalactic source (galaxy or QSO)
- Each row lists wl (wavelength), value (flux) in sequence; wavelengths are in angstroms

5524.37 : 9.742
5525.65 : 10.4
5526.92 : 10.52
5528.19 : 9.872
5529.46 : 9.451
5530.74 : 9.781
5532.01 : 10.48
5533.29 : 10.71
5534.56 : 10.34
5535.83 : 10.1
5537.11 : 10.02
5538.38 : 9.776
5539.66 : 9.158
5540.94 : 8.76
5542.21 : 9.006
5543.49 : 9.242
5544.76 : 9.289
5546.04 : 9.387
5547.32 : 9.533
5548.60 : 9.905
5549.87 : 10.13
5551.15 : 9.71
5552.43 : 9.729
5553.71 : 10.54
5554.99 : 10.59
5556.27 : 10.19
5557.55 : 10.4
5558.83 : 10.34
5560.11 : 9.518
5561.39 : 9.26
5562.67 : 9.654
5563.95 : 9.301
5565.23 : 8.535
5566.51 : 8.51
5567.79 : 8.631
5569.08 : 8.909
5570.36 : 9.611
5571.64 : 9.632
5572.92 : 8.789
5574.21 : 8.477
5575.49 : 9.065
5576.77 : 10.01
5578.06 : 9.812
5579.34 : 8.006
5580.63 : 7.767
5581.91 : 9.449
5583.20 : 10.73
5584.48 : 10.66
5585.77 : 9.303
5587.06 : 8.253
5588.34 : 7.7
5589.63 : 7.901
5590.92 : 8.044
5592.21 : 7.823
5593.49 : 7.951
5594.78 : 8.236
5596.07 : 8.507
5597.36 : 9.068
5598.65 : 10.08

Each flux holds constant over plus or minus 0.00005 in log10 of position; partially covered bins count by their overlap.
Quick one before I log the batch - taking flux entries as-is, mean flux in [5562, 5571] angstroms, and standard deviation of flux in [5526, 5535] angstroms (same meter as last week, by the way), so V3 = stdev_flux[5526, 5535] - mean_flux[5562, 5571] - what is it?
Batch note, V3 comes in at -8.6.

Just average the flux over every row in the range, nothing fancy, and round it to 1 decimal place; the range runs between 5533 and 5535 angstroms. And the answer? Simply 10.5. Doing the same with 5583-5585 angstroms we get 10.7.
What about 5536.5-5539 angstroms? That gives 9.9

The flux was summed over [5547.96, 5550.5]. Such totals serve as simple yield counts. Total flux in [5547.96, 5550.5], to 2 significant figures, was 20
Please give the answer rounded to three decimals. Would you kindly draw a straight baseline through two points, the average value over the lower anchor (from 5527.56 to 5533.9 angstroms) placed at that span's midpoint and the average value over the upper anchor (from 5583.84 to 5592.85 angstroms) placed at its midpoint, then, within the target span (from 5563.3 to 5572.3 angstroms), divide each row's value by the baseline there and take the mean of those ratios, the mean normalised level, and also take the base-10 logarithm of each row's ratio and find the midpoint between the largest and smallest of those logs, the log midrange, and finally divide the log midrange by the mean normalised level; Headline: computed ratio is 0.001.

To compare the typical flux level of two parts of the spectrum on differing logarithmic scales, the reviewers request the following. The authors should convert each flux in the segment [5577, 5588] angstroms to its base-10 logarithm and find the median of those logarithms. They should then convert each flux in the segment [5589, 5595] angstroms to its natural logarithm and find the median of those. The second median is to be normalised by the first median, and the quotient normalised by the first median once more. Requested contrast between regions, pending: 2.19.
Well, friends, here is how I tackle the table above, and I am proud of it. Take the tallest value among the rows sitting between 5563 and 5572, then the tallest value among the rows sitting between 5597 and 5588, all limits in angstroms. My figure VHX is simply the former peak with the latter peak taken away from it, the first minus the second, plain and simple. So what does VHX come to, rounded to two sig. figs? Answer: 1.1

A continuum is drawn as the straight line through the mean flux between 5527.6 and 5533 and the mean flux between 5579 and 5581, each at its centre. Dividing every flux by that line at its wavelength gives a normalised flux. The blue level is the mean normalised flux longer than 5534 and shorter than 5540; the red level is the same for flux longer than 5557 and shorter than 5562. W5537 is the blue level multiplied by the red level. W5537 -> 1.16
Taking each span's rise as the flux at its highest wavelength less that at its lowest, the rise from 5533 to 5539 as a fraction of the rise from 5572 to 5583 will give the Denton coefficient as -1.4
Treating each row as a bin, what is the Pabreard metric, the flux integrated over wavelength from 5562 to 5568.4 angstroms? 57.2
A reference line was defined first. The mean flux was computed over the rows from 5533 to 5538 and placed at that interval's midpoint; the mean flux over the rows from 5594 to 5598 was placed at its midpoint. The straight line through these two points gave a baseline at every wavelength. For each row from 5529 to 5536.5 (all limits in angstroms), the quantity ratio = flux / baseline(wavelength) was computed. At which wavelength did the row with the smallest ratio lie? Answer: 5529.46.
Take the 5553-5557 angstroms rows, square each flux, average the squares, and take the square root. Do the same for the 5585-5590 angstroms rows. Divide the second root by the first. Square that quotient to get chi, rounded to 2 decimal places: 0.63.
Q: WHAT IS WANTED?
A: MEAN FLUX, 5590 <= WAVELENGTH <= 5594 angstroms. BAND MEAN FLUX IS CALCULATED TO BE 7.9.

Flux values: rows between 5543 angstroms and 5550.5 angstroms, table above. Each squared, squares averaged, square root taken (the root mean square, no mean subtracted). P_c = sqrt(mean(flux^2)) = 9.59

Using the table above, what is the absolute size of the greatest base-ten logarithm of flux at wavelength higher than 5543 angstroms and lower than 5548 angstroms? 0.98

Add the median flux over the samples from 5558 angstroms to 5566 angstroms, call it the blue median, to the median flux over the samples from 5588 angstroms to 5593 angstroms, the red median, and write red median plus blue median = 17.3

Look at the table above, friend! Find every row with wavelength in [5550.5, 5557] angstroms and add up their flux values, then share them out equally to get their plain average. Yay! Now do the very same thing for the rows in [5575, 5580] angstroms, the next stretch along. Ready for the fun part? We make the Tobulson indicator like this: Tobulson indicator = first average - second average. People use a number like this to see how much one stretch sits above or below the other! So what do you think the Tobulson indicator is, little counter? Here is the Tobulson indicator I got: 0.9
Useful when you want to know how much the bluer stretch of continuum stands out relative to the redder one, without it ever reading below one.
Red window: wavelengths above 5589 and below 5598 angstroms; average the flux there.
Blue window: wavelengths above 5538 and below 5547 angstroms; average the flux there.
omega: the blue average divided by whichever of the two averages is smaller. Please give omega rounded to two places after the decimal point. 1.12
